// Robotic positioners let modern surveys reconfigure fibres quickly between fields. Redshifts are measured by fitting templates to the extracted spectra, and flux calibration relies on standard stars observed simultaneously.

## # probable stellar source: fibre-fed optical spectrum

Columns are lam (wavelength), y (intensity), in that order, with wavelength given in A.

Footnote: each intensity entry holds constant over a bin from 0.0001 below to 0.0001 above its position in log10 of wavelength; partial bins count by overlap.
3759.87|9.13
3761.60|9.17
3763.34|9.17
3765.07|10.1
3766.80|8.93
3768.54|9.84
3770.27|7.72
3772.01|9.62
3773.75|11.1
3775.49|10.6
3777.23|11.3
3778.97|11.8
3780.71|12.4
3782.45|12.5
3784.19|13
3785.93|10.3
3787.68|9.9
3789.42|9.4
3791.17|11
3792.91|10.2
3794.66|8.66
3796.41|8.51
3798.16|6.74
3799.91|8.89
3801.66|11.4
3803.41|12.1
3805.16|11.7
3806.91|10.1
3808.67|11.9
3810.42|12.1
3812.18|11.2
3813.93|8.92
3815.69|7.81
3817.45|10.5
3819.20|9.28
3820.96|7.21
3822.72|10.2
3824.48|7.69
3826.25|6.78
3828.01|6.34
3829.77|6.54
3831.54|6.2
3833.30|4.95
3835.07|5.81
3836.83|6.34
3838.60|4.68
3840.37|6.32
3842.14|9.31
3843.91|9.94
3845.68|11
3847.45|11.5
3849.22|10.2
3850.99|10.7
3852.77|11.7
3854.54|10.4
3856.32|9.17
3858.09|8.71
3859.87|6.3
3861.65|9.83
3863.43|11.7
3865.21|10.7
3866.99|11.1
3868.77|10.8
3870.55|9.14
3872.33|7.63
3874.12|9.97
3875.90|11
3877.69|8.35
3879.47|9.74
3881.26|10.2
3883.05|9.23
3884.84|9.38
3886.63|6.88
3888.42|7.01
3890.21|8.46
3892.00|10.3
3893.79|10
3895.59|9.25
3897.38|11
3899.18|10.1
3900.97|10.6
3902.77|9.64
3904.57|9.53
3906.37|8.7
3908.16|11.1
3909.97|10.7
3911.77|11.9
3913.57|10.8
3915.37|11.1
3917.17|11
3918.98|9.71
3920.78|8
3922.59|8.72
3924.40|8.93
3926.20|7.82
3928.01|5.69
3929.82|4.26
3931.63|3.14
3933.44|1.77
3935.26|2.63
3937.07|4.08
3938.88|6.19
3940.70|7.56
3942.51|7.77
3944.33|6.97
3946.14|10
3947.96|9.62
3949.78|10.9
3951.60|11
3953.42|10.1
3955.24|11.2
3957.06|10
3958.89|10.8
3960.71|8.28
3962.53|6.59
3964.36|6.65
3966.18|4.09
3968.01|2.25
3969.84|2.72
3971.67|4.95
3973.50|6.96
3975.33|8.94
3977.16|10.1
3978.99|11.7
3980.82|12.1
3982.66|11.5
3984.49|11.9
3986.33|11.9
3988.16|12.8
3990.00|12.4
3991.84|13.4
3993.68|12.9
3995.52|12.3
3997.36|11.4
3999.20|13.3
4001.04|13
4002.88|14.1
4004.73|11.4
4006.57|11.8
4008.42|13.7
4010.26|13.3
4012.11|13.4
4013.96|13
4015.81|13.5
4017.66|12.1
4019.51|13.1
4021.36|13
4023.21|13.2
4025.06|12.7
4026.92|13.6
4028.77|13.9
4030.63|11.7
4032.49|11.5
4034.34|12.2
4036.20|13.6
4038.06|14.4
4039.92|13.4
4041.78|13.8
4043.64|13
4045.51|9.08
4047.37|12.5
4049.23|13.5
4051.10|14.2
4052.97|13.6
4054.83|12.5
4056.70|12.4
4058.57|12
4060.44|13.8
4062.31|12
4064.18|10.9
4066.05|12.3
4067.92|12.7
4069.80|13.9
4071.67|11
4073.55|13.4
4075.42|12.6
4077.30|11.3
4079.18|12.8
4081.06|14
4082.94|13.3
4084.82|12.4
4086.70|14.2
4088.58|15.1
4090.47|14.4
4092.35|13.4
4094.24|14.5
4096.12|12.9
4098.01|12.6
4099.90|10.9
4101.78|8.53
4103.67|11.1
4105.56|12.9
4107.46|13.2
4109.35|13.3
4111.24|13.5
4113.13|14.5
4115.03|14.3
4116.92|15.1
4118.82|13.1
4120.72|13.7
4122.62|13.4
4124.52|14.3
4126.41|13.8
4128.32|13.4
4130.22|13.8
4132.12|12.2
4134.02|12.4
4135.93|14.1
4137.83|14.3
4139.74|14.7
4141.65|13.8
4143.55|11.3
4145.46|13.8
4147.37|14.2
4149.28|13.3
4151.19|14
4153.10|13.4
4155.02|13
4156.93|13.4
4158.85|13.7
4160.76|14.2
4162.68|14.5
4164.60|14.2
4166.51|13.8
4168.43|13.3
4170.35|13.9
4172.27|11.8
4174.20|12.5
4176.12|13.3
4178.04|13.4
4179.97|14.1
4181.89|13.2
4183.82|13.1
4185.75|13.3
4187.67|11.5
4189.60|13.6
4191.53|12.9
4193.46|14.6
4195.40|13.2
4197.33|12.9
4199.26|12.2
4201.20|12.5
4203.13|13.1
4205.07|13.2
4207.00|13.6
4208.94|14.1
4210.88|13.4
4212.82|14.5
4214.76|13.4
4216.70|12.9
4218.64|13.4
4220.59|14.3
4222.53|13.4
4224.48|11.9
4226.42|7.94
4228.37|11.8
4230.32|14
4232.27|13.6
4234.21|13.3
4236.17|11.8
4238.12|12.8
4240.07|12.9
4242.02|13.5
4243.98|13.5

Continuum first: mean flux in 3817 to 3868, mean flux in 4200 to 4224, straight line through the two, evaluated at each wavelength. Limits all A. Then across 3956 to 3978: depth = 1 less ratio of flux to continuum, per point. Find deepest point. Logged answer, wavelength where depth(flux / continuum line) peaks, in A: 3968.01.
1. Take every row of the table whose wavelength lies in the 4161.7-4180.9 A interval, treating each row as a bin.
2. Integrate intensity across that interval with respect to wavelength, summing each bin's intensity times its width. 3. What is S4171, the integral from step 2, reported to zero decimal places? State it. 259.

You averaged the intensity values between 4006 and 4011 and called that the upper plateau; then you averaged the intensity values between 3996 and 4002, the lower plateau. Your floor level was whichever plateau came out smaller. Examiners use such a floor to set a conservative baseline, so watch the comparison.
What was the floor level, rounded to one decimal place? 12.6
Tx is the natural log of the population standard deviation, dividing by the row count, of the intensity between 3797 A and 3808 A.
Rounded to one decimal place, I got 0.6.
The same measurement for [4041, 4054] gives 0.5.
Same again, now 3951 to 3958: -0.6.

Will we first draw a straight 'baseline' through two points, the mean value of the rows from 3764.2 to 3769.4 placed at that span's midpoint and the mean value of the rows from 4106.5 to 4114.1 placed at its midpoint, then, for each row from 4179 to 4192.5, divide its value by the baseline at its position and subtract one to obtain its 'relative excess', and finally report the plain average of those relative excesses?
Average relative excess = -0.10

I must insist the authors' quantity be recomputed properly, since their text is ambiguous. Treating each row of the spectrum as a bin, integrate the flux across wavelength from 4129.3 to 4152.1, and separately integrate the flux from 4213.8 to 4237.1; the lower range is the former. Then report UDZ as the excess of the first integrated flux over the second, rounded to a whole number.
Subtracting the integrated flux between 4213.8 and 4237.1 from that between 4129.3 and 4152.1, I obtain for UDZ 13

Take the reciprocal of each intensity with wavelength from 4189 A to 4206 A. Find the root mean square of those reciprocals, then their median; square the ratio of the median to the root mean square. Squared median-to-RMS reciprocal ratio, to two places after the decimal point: 1.00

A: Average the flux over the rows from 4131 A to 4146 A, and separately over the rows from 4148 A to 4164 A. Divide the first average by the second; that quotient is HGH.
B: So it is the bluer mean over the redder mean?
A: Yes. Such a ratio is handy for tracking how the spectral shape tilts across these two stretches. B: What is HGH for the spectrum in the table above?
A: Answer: 0.97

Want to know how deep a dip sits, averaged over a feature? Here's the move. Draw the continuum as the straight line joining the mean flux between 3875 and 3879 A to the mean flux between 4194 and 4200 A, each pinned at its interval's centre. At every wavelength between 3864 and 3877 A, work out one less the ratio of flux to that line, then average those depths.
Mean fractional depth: -0.045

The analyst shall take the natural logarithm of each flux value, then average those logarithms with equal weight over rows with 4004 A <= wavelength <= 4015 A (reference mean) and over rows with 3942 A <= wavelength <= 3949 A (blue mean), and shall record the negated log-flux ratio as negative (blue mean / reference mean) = -0.84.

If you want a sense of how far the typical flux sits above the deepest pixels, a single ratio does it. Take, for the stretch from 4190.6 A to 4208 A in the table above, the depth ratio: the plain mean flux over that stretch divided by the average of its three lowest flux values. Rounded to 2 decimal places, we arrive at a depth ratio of 1.05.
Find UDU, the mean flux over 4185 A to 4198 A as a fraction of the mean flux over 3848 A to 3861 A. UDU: 1.4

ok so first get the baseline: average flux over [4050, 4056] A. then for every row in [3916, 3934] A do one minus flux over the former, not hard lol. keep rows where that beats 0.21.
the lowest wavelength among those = 3918.98 A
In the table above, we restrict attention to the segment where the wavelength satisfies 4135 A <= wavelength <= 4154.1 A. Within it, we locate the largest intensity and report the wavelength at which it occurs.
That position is 4139.74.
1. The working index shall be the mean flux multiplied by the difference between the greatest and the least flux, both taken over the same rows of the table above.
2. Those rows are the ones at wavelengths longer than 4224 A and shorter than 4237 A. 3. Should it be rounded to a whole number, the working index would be 73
